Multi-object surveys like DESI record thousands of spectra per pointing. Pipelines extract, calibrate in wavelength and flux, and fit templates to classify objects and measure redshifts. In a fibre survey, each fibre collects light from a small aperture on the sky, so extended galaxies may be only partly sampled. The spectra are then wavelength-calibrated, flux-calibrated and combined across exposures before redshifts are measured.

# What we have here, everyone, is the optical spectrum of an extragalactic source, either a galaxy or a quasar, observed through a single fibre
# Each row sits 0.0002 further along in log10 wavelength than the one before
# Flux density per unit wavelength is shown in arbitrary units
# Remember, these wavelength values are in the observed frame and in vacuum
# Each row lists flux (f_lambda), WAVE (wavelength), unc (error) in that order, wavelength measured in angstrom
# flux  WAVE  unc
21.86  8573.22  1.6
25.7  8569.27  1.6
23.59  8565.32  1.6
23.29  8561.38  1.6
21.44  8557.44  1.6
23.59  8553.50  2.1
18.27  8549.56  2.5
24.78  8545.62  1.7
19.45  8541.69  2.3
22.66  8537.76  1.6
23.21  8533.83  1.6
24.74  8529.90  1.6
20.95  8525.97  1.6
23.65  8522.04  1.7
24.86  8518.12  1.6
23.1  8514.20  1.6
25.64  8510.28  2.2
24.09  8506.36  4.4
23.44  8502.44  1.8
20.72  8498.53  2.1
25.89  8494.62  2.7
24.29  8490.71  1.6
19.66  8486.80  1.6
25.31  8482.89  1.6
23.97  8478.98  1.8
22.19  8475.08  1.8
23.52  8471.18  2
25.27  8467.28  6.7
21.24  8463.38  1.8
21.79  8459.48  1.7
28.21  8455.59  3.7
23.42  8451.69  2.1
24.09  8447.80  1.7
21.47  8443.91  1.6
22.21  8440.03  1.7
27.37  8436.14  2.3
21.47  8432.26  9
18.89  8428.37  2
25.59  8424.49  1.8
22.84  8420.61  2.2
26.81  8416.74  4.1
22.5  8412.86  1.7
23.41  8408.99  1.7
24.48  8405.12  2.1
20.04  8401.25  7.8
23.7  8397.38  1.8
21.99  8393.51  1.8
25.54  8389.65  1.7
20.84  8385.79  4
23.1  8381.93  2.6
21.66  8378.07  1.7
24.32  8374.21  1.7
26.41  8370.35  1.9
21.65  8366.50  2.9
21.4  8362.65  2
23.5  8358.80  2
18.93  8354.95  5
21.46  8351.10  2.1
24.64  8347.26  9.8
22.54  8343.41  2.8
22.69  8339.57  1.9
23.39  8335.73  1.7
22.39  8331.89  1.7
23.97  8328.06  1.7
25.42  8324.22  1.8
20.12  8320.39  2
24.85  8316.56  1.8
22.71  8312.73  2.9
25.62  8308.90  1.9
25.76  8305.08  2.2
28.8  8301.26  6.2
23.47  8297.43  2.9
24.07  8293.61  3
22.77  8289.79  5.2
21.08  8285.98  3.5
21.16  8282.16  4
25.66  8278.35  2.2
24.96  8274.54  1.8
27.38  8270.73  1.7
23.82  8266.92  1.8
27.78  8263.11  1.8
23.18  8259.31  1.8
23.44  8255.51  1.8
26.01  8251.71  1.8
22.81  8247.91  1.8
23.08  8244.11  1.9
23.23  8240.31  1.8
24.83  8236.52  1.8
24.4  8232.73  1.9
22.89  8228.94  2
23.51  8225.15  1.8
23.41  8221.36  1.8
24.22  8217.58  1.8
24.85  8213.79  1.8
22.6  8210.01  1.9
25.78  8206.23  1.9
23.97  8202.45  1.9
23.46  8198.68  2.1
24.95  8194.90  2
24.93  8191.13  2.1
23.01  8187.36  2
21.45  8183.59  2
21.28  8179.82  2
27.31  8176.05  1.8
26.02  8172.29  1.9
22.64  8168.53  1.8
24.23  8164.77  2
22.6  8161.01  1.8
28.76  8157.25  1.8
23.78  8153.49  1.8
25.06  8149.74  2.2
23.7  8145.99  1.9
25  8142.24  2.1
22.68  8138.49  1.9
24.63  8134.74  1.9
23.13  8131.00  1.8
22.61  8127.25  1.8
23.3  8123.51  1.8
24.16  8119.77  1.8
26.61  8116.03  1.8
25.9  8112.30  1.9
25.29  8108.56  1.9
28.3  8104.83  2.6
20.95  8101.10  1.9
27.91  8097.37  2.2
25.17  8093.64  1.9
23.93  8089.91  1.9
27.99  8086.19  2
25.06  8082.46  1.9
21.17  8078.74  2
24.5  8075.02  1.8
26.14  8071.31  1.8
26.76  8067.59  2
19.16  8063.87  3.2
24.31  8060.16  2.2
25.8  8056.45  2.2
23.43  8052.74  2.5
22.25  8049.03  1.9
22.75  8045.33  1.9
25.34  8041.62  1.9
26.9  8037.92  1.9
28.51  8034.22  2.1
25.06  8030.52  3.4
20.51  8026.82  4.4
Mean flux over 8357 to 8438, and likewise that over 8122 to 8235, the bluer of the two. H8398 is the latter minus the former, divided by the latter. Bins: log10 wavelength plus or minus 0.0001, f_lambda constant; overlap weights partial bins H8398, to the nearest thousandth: 0.033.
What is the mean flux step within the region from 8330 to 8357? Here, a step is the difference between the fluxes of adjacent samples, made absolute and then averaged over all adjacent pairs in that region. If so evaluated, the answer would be 1.6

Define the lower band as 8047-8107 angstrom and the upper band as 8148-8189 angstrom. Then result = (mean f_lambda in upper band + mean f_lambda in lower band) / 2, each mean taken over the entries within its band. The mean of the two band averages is 24.4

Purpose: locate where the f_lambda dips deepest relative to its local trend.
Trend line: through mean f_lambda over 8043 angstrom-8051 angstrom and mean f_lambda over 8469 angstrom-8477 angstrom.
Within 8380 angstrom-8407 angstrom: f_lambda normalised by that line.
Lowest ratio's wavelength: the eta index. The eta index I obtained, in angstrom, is 8401.25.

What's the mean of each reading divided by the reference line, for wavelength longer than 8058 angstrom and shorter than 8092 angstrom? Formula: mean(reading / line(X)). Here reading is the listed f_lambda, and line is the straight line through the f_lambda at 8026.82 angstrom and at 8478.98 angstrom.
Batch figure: 1.17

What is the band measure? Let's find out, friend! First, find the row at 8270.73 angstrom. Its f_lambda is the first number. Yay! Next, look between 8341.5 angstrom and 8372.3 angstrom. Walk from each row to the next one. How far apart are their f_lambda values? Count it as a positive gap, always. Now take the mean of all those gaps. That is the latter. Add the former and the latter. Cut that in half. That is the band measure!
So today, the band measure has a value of 15.1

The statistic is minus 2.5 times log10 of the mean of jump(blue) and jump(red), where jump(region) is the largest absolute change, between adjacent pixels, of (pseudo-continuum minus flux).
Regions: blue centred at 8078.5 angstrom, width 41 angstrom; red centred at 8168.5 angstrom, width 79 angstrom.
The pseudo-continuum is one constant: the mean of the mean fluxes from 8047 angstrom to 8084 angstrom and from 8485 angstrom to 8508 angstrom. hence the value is -2.09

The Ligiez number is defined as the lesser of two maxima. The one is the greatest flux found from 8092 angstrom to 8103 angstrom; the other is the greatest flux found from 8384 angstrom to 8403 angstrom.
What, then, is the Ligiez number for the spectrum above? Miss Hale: 25.5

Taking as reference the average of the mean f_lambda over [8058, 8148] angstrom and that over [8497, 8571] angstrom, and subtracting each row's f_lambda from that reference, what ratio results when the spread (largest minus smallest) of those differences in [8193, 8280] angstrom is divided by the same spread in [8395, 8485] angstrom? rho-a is 0.56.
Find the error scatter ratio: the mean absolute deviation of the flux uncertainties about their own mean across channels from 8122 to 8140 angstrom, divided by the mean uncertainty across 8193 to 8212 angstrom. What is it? 0.024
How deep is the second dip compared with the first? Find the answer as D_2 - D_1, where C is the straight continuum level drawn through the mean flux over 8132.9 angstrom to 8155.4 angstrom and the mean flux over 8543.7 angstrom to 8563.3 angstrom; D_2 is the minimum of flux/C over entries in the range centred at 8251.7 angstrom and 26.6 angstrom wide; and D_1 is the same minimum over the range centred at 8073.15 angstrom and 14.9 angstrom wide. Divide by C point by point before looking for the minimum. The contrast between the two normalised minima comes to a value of 0.10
